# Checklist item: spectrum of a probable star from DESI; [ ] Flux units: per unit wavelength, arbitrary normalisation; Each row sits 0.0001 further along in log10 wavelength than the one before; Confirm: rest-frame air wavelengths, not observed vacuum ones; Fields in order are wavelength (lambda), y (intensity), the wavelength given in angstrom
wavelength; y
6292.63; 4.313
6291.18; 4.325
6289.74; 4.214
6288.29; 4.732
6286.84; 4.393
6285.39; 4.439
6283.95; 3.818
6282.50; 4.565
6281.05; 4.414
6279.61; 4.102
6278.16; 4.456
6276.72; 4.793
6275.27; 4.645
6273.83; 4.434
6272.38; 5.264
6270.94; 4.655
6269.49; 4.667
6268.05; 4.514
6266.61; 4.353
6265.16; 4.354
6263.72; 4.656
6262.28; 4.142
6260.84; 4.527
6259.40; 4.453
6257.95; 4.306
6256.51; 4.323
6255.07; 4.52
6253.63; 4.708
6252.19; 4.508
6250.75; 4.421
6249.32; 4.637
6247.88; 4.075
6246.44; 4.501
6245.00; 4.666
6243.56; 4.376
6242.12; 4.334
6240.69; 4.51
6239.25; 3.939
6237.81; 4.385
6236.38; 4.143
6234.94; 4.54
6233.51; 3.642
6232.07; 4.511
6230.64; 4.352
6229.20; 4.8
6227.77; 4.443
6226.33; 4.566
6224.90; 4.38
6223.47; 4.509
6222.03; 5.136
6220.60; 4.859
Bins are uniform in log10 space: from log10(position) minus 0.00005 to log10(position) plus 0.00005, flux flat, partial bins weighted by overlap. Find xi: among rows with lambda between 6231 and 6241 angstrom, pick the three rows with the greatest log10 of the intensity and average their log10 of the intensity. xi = 0.655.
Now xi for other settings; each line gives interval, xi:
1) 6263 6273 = 0.686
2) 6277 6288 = 0.652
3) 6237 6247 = 0.659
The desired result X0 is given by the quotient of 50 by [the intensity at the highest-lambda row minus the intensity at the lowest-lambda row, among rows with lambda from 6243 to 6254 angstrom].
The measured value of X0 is 151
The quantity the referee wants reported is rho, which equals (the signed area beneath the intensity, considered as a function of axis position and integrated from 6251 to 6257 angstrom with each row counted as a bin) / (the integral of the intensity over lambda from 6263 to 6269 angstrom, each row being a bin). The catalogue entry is 1.01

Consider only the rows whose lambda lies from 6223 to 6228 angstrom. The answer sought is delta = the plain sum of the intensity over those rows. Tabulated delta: 18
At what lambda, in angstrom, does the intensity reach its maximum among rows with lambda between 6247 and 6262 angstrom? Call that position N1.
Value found 6253.63 angstrom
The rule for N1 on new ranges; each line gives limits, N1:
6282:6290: 6288.29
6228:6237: 6229.20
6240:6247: 6245.00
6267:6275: 6272.38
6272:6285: 6272.38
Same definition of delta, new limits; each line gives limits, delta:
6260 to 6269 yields 27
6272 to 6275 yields 10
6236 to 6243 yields 21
